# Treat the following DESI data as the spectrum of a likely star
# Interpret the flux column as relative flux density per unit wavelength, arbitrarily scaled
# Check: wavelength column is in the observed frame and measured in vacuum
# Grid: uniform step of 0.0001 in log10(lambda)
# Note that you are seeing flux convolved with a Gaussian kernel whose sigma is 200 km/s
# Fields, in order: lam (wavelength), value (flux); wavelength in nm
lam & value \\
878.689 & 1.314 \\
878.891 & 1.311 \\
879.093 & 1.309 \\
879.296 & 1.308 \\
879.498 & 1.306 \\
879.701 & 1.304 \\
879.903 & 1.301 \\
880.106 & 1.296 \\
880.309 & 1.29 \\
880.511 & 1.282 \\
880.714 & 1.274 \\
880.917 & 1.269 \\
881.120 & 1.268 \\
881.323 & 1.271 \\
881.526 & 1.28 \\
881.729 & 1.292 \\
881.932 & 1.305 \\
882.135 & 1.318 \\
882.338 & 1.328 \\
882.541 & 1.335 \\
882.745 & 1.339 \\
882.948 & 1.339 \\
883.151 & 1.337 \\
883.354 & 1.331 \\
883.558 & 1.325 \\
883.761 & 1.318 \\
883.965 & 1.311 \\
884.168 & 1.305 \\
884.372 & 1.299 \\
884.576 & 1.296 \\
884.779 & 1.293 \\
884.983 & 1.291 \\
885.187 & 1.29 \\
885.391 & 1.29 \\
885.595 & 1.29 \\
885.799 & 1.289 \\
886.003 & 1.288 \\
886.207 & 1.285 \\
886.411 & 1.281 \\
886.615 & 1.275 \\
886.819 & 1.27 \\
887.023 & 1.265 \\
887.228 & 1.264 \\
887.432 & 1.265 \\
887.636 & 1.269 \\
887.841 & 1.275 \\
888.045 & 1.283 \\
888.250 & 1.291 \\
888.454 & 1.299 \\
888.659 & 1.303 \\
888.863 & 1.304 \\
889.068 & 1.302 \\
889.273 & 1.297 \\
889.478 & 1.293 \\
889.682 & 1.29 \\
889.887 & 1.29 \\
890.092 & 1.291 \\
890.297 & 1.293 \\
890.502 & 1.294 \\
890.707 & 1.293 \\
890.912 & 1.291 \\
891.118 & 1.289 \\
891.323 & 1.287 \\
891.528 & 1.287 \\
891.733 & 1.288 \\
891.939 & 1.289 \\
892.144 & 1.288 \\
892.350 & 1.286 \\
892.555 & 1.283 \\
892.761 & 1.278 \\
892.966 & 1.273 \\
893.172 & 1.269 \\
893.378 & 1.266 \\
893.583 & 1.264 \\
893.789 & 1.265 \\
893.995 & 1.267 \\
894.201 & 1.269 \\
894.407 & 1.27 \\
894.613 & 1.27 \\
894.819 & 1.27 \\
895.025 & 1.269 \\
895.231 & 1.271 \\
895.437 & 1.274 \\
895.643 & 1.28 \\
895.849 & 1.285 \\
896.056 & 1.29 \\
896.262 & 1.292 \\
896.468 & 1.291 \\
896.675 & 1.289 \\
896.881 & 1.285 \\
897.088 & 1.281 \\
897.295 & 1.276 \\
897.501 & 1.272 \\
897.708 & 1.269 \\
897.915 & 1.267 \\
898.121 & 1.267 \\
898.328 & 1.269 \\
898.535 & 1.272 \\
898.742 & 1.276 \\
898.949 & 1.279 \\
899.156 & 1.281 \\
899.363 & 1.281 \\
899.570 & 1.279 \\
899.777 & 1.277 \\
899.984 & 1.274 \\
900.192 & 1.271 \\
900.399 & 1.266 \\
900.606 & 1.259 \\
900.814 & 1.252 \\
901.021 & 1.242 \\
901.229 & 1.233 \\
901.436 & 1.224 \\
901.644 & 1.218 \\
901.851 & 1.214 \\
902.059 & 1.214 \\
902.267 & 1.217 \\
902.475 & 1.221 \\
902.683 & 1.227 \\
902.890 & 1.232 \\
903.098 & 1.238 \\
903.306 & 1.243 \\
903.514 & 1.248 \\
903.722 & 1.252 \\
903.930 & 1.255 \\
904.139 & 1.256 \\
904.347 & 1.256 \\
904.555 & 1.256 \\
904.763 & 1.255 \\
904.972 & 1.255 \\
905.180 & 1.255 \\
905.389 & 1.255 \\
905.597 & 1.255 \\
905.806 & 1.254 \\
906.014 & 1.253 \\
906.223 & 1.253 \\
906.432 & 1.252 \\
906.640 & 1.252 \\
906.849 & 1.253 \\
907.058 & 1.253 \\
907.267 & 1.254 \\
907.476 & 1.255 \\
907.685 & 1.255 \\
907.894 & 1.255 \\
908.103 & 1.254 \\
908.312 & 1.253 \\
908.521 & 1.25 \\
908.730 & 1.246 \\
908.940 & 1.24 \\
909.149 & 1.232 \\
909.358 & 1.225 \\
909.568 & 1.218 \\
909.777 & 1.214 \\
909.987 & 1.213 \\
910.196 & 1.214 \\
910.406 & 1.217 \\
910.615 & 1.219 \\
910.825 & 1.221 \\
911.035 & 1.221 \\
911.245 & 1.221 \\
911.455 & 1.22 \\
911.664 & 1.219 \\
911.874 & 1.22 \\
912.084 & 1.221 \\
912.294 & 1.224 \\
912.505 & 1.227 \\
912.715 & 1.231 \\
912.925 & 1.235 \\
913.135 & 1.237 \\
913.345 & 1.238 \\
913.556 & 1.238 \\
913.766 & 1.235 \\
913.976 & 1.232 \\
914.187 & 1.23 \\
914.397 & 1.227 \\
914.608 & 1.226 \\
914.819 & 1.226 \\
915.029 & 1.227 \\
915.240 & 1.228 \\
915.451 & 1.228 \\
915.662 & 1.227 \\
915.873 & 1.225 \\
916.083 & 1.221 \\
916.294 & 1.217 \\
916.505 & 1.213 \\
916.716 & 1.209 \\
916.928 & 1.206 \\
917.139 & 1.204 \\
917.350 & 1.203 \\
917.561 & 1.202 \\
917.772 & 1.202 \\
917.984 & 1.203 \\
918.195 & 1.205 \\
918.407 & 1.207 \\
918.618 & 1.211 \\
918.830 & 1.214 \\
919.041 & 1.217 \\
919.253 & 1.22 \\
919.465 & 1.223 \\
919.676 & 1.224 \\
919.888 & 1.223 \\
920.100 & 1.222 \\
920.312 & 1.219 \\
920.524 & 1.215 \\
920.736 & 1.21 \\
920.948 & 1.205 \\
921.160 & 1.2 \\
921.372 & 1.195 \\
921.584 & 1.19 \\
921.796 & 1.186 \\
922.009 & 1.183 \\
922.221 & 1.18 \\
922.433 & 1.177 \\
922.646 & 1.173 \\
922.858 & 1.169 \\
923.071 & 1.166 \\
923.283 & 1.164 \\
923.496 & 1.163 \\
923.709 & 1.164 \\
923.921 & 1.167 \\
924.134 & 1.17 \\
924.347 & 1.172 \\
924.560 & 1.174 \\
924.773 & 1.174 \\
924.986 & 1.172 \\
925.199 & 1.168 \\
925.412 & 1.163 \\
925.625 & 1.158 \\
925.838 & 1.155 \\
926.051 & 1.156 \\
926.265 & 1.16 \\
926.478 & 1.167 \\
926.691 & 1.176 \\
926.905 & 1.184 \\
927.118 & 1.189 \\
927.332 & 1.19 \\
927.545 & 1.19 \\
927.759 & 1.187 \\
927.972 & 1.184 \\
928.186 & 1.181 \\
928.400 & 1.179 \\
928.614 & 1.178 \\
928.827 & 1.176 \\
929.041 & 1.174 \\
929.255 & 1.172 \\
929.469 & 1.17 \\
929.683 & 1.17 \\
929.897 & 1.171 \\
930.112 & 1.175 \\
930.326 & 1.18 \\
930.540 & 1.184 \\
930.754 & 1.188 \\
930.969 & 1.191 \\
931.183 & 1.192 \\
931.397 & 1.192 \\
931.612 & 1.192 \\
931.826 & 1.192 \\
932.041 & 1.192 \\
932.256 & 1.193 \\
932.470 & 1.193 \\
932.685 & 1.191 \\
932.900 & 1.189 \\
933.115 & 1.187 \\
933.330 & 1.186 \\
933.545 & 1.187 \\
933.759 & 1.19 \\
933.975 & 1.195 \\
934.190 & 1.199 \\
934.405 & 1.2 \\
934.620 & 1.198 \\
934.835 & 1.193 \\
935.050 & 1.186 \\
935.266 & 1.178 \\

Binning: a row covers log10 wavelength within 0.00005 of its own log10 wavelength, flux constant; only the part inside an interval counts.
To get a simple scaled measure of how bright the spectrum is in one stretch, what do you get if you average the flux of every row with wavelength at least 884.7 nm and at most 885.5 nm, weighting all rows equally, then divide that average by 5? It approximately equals 0.258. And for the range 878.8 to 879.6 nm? 0.262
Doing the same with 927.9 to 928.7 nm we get 0.236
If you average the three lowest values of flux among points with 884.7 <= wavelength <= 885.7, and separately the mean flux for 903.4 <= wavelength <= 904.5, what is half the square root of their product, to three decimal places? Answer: 0.636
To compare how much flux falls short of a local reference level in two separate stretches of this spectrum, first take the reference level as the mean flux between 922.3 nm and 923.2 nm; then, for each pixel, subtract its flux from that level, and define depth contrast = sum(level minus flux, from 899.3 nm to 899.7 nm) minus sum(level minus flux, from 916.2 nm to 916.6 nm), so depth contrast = -0.130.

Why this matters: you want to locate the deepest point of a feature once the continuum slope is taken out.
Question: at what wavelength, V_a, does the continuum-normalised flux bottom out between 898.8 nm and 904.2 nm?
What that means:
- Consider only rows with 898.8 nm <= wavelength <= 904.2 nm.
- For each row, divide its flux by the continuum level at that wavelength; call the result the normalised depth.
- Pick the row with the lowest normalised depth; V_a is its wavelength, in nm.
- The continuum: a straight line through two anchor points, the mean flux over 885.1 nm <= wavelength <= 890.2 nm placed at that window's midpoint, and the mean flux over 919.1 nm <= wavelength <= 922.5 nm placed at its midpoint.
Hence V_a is 901.851 nm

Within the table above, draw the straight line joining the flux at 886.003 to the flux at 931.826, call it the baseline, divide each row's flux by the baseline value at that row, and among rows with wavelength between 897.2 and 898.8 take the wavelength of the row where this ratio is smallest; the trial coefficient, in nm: 897.915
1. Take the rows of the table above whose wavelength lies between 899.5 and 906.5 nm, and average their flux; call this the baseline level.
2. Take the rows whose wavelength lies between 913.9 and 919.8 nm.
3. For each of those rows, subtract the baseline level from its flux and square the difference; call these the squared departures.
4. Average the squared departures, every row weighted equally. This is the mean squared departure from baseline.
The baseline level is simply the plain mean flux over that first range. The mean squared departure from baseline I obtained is 0.001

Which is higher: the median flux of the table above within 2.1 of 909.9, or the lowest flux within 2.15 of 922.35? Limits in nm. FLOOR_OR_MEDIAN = 1.22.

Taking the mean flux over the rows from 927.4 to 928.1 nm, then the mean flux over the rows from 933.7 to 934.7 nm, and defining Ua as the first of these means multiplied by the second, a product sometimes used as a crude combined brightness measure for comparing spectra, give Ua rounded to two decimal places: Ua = 1.42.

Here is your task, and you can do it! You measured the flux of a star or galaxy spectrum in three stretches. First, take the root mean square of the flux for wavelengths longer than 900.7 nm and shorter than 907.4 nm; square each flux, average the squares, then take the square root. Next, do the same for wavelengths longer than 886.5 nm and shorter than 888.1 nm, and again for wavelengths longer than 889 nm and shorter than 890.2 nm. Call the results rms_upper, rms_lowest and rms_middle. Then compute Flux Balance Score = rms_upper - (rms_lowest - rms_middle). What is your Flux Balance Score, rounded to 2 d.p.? 1.27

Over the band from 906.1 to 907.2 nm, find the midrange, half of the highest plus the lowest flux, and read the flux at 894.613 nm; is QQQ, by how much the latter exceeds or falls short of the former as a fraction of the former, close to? 0.014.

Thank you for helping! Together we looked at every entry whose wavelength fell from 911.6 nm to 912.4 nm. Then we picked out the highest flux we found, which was 1.224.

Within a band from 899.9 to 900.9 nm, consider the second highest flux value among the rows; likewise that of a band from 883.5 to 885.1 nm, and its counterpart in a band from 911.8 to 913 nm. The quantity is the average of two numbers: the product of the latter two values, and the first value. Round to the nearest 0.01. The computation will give 1.45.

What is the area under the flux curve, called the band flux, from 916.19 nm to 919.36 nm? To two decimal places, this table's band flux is 3.83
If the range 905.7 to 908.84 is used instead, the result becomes 3.93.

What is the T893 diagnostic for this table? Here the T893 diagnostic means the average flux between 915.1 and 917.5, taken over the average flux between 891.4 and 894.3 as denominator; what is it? 0.953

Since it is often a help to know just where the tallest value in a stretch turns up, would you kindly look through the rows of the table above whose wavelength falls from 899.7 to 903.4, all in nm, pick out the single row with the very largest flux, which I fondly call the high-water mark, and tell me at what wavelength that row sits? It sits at 899.777 nm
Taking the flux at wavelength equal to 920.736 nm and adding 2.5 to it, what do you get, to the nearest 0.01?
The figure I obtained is 3.71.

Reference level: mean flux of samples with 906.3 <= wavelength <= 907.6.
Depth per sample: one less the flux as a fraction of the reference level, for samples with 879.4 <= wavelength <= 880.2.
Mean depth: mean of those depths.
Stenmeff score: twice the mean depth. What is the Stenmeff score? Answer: -0.078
